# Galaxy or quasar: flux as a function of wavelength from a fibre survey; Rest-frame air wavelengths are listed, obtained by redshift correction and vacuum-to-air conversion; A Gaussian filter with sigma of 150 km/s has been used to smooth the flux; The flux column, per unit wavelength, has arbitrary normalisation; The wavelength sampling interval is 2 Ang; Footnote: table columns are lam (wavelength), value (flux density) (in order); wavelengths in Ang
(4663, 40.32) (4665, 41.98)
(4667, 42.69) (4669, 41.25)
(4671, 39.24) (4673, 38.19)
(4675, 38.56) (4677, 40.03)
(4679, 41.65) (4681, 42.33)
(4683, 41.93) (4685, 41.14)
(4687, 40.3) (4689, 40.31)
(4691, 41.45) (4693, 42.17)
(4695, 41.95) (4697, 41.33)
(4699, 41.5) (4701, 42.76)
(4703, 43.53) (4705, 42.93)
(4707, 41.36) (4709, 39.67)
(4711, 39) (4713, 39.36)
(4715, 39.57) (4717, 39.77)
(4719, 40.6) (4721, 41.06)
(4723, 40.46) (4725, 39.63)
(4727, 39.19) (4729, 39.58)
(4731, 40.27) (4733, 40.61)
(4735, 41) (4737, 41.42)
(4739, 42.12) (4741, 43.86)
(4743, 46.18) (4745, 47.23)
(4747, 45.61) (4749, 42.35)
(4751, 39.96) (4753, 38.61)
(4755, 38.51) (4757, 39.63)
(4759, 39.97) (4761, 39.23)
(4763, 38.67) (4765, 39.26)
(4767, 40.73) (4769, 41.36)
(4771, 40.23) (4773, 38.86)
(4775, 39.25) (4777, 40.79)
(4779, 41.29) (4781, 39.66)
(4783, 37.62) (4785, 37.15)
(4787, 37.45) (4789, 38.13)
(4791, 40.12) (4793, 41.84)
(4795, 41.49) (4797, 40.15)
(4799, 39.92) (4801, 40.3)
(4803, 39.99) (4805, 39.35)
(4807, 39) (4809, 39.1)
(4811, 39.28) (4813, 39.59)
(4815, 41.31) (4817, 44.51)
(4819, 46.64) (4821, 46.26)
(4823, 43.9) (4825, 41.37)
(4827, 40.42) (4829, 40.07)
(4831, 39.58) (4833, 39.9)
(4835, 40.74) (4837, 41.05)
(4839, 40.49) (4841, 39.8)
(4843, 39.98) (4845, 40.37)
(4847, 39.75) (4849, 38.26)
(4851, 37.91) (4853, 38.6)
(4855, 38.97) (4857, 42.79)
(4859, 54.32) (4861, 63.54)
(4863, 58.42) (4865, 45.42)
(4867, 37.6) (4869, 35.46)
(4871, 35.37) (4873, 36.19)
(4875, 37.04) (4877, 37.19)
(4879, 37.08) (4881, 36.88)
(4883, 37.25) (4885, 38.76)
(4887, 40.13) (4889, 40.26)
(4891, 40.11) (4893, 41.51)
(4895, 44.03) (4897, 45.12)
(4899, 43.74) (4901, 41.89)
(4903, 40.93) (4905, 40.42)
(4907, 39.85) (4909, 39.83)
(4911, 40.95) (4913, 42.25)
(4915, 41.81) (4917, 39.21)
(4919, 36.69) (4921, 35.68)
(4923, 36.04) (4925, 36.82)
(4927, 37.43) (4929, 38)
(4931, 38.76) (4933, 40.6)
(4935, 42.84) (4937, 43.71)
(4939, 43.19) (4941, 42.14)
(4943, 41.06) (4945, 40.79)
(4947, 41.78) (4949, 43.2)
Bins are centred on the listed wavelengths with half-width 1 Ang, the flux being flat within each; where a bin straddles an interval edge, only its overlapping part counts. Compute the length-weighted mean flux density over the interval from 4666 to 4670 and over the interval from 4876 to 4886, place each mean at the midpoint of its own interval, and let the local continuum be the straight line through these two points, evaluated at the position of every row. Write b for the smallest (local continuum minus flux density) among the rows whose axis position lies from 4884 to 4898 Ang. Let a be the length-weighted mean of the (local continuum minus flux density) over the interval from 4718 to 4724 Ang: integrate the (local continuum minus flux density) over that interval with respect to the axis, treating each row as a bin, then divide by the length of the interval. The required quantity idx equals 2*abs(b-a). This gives 16.3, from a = 0.1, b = -8.0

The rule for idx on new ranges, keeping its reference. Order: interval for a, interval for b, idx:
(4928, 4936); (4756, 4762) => 7.5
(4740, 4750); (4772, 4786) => 6.1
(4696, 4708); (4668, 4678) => 3.4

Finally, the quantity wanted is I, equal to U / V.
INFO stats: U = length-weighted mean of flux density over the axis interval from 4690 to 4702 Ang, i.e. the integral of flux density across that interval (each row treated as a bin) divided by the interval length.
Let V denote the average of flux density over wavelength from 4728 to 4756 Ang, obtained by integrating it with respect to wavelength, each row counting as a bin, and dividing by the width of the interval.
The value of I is 1.00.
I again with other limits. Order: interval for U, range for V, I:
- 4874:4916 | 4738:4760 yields 0.96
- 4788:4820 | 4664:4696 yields 0.99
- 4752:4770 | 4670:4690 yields 0.98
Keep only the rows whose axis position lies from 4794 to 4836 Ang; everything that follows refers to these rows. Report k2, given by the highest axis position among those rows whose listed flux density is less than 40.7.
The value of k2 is 4833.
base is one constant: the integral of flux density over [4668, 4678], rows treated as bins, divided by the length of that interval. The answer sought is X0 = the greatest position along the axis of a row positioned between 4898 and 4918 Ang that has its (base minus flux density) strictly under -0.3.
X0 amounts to 4915 Ang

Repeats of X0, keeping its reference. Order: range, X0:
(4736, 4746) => 4745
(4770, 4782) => 4779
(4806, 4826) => 4825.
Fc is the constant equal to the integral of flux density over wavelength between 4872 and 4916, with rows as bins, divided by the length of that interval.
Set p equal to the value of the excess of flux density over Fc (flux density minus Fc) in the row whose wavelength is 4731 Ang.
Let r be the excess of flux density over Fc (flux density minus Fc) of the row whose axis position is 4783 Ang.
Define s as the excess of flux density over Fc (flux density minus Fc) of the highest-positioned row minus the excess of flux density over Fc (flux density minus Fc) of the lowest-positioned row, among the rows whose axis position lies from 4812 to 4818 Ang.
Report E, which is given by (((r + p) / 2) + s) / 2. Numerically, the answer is 1.9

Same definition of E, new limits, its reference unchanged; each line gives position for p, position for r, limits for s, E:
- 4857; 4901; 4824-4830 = 0.4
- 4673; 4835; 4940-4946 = -1.0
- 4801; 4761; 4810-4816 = 0.8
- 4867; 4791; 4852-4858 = 1.5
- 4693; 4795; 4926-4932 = 1.5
